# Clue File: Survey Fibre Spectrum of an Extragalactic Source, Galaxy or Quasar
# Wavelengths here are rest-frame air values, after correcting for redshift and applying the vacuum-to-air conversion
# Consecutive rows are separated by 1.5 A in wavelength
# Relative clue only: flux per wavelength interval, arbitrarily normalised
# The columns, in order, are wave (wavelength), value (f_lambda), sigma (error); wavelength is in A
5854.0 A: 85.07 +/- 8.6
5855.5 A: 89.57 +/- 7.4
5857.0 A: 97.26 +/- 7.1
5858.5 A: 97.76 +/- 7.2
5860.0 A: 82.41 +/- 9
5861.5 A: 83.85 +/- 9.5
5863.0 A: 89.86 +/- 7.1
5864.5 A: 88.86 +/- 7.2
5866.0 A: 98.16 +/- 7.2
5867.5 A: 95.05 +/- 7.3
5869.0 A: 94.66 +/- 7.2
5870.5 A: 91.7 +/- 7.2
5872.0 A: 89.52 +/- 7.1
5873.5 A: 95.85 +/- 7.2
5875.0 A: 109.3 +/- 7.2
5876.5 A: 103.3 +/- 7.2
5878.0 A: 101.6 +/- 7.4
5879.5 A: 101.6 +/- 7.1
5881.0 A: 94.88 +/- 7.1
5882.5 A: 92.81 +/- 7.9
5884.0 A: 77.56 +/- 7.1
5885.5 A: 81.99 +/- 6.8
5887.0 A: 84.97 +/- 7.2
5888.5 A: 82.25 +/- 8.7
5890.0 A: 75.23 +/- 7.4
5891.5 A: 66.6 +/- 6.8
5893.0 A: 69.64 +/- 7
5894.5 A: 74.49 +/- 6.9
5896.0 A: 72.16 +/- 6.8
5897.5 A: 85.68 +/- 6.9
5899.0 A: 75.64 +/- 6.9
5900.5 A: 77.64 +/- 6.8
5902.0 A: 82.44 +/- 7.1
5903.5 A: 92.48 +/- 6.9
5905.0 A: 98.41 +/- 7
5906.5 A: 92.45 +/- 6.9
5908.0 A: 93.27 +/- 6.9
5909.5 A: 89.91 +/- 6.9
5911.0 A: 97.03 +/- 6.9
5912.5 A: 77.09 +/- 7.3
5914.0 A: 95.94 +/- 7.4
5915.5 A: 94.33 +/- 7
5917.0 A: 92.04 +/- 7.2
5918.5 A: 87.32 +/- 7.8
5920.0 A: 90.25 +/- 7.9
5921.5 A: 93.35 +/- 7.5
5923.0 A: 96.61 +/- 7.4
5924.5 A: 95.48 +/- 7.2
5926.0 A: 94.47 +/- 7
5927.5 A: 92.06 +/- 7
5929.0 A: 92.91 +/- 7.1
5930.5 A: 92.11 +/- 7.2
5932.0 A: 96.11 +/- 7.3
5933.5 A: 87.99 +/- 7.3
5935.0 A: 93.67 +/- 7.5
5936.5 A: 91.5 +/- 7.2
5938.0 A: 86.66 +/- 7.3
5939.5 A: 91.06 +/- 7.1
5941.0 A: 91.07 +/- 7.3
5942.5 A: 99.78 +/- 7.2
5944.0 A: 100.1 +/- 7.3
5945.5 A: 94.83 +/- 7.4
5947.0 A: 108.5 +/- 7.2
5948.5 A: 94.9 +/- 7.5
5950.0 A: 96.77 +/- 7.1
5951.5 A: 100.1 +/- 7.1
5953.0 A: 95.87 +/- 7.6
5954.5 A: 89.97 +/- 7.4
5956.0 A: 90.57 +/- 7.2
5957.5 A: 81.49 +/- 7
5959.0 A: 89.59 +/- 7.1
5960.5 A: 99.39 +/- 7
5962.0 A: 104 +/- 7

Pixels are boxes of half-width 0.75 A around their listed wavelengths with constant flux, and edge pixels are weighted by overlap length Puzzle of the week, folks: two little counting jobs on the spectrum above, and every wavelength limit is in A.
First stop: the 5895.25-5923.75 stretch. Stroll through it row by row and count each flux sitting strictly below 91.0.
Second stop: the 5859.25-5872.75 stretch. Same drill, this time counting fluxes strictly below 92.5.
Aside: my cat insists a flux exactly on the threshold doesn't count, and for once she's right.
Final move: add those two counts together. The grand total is 15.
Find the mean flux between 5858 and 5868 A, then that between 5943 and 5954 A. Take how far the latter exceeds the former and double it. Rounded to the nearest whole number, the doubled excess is 16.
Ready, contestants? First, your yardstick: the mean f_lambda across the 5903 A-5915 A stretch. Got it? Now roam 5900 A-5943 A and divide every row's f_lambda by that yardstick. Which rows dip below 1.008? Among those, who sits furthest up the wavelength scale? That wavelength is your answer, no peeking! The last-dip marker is 5941.0 A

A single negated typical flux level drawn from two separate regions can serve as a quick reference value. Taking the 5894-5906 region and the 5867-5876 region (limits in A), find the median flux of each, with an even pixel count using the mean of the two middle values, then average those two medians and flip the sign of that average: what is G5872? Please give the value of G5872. -87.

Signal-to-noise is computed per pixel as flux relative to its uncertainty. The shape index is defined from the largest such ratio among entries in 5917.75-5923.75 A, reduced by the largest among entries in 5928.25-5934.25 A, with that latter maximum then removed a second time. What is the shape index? -13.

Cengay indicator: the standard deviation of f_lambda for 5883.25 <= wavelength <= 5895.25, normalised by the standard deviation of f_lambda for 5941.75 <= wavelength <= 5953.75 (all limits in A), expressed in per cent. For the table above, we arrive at 142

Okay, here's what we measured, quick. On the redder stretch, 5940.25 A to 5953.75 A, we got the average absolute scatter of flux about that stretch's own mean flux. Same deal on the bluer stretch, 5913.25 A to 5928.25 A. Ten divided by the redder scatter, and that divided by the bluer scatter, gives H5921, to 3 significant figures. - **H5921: 1.23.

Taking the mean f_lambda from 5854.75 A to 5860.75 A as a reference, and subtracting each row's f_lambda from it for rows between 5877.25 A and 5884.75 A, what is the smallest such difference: -10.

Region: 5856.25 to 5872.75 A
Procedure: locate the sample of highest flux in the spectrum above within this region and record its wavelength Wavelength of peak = 5866.0 A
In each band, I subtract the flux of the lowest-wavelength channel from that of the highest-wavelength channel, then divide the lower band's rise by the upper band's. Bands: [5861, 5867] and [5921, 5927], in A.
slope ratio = 13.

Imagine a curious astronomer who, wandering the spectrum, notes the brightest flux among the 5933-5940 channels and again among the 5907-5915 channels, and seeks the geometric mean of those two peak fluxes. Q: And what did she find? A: 95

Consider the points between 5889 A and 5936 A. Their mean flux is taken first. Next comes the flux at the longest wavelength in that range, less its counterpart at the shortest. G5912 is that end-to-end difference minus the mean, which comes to -69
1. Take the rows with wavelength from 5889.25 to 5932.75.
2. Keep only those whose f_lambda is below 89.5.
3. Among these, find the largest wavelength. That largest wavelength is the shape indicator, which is 5918.5 A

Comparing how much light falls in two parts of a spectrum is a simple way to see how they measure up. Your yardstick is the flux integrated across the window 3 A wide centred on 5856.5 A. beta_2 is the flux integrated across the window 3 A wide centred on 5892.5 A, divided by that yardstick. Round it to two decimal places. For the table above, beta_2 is 0.73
